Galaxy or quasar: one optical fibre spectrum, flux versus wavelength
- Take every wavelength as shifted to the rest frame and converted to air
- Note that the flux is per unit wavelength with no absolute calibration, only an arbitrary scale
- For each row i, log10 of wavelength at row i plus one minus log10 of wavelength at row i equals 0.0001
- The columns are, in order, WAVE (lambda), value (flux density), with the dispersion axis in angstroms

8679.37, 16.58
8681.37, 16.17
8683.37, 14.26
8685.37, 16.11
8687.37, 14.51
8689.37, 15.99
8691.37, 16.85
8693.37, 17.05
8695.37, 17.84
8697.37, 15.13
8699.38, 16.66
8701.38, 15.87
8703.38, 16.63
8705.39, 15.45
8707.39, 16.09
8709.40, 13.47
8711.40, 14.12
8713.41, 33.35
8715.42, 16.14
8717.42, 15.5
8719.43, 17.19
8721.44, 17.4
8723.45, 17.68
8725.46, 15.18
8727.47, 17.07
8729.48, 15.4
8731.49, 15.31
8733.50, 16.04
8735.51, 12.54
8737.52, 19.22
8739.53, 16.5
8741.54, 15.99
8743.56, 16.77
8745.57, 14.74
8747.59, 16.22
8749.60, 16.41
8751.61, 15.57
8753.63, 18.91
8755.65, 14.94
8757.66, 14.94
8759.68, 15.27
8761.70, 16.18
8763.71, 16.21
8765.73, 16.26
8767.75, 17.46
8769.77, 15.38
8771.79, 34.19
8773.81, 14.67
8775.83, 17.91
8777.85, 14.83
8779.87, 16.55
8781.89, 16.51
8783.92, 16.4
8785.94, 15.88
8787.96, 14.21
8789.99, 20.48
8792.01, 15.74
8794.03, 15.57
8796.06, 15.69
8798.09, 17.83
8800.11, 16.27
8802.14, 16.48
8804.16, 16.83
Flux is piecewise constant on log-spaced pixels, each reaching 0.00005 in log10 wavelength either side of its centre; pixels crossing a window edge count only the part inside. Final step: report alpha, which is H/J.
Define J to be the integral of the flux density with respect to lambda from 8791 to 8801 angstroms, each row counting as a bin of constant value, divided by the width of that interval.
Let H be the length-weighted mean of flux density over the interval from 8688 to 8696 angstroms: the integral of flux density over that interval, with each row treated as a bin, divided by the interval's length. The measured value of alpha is 1.03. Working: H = 16.8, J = 16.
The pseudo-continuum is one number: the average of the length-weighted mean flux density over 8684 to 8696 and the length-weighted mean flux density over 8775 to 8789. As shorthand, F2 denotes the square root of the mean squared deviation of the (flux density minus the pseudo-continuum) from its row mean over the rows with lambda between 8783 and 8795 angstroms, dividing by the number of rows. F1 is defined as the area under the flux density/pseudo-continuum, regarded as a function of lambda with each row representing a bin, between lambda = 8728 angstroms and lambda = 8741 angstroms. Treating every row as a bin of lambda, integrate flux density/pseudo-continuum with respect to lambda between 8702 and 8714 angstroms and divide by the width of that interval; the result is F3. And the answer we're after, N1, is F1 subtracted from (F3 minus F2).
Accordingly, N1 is -13.7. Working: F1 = 12.79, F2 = 2.0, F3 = 1.09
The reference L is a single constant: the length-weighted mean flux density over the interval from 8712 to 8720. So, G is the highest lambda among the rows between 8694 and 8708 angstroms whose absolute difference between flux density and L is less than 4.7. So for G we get 8707.39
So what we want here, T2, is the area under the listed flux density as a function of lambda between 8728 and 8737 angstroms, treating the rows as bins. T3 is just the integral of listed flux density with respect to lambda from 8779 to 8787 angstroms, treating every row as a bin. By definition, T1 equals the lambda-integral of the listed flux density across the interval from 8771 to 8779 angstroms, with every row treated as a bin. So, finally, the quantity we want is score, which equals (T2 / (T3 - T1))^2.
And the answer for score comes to 22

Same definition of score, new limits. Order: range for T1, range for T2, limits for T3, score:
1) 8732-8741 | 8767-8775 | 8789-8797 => 306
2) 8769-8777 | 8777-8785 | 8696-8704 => 13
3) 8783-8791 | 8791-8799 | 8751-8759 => 568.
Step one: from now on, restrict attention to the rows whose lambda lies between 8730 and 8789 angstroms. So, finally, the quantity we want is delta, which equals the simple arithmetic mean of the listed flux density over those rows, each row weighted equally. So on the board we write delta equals 16.6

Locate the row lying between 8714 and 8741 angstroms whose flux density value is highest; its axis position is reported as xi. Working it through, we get 8737.52 angstroms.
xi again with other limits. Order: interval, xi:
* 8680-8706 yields 8695.37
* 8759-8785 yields 8771.79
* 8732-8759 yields 8737.52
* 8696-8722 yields 8713.41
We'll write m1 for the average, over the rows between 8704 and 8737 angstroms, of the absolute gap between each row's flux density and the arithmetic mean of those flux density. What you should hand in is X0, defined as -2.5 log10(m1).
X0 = -0.94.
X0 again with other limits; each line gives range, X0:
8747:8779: -0.97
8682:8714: -0.86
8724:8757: -0.10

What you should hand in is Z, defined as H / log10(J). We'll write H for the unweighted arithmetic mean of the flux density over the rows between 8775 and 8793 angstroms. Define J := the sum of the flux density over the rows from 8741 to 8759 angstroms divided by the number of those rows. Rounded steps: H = 16.5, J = 16.1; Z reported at 13.7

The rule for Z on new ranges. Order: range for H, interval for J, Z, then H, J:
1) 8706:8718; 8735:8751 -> 15.0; 18.1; 16.0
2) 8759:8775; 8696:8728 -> 14.8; 18.2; 17.1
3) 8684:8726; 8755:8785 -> 13.7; 16.9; 17.2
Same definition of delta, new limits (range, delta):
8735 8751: 16.0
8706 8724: 17.9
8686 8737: 16.6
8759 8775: 18.2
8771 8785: 18.7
